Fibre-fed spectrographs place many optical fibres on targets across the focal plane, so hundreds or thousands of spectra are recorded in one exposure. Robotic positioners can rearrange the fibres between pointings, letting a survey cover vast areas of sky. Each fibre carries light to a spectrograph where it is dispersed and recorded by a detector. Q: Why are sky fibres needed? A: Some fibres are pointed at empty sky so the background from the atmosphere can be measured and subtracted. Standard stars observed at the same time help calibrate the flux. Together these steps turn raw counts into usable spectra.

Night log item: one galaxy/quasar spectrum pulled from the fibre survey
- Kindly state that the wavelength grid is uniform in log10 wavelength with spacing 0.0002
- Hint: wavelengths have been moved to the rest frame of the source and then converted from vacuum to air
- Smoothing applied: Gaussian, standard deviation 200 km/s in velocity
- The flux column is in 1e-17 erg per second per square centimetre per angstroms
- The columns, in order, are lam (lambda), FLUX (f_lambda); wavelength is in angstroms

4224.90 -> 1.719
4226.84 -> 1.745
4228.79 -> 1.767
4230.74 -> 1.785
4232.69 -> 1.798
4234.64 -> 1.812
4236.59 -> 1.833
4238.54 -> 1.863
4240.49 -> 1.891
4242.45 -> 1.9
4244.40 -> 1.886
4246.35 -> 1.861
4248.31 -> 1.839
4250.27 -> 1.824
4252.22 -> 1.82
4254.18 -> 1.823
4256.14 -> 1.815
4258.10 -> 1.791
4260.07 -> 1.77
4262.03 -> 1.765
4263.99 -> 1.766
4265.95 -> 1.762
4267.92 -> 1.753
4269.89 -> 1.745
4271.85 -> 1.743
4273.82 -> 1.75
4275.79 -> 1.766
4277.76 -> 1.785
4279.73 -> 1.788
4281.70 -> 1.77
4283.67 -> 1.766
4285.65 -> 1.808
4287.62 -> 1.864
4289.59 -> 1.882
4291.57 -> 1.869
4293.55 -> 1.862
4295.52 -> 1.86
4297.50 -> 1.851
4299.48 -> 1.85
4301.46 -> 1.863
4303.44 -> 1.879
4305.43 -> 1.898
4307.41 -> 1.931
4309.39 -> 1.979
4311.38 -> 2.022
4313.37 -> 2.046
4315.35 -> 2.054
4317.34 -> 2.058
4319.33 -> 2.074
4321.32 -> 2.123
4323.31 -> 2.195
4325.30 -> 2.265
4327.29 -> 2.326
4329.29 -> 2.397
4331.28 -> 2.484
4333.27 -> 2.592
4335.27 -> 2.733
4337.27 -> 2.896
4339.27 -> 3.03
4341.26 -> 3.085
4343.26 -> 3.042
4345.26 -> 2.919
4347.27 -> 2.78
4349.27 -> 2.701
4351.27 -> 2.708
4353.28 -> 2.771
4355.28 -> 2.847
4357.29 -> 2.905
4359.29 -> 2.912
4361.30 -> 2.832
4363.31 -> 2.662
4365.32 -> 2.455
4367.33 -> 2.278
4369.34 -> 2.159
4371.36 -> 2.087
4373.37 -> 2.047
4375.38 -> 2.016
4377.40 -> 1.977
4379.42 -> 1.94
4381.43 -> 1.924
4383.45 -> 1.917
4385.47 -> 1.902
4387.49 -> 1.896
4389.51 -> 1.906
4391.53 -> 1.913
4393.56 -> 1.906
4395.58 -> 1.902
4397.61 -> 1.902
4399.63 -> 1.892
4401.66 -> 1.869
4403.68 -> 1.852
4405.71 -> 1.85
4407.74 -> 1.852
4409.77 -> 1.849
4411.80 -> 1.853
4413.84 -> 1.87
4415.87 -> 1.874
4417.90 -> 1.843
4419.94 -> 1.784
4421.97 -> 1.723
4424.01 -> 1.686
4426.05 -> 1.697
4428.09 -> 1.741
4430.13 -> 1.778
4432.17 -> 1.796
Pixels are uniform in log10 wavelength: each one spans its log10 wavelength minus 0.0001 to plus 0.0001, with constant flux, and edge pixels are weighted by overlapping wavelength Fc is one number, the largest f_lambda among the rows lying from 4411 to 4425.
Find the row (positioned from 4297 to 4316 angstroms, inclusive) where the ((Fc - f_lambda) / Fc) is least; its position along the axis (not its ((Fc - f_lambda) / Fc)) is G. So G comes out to 4315.35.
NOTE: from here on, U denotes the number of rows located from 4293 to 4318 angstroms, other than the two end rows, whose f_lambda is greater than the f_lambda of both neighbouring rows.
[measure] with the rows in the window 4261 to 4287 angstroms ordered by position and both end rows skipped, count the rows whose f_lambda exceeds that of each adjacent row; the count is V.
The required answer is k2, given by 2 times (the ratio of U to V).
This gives 0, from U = 0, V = 2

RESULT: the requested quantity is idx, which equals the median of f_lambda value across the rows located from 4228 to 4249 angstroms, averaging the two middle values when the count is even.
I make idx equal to 1.84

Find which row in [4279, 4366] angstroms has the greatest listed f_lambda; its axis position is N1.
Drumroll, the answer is 4341.26 angstroms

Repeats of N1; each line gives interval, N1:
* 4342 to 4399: 4343.26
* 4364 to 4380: 4365.32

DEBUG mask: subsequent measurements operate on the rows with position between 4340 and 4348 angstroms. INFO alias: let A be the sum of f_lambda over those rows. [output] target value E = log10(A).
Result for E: 1.07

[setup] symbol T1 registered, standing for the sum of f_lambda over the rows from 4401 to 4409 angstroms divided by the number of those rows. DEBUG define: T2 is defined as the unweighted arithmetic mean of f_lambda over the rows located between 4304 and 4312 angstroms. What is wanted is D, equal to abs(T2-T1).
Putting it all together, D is 0.102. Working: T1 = 1.86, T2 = 1.96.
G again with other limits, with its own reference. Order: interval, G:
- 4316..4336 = 4335.27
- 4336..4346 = 4341.26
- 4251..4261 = 4254.18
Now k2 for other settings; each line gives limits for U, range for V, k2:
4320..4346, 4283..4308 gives 2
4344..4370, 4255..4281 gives 2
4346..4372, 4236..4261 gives 1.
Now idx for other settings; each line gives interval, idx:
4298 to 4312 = 1.90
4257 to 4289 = 1.77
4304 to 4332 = 2.07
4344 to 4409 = 2.00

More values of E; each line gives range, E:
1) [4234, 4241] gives 0.87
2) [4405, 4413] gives 0.87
